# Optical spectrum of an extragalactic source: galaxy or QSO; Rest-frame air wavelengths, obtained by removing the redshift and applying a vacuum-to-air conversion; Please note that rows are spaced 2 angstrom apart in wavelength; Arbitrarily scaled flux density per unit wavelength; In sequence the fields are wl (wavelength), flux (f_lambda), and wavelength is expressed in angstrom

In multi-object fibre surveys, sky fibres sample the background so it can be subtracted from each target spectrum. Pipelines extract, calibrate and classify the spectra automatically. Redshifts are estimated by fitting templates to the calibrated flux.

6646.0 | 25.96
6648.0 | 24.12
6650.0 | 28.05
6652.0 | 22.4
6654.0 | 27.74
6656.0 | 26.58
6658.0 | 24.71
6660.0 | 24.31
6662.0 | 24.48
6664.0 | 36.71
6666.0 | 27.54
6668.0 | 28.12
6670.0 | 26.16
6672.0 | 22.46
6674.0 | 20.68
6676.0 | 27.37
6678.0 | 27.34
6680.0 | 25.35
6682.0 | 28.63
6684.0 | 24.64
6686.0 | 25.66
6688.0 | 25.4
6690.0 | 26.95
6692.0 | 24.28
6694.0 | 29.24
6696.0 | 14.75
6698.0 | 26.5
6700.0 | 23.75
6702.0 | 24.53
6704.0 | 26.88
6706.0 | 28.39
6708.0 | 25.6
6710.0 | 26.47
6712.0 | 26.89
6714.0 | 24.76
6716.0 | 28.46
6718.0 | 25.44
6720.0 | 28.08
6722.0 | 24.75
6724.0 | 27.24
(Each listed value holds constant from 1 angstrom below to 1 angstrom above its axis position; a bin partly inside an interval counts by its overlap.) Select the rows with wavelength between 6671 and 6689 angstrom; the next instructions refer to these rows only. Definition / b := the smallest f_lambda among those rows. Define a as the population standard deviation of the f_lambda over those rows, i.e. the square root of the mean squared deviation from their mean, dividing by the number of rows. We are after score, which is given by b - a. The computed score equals 18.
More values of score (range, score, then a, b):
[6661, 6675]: 16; 4.8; 20.68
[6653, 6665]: 20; 4.3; 24.31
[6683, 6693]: 23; 0.9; 24.28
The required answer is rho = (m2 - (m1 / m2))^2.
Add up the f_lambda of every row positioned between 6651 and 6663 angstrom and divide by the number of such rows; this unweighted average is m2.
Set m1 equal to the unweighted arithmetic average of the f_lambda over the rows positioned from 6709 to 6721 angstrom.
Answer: 575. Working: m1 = 26.7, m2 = 25.0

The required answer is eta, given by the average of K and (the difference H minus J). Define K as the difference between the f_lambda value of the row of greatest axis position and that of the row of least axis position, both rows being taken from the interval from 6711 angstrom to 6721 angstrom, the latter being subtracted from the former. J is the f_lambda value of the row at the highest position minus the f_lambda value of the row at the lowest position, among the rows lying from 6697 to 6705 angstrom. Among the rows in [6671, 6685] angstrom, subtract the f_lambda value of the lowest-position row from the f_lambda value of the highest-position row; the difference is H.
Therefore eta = 1.5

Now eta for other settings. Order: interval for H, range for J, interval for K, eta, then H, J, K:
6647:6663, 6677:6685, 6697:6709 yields 1.1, 0.4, -3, -1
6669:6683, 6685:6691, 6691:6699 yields 1.7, 2.5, 1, 2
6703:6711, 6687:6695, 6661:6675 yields -4.0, -0.4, 4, -4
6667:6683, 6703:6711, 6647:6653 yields -0.4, 0.5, 0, -2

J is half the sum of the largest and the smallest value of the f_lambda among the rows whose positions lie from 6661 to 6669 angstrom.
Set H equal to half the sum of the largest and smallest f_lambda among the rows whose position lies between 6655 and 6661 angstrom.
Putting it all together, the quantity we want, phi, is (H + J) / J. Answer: 1.83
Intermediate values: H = 25.4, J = 31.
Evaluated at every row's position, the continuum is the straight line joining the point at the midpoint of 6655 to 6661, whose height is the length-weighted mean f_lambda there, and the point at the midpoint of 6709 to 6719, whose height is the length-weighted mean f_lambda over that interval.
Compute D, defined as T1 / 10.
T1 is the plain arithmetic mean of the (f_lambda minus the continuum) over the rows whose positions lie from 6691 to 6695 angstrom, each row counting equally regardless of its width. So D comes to 0.08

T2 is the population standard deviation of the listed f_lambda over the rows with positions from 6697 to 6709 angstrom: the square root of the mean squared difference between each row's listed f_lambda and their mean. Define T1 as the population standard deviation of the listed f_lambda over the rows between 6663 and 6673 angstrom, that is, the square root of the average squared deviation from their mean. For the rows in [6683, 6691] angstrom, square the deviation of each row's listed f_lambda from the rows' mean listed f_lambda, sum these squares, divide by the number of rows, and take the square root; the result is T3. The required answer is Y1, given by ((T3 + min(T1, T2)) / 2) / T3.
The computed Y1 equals 1.42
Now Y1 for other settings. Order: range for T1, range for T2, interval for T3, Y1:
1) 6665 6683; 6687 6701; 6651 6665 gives 0.79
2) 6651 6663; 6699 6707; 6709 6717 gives 1.15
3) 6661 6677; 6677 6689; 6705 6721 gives 1.01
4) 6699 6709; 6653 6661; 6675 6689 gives 1.02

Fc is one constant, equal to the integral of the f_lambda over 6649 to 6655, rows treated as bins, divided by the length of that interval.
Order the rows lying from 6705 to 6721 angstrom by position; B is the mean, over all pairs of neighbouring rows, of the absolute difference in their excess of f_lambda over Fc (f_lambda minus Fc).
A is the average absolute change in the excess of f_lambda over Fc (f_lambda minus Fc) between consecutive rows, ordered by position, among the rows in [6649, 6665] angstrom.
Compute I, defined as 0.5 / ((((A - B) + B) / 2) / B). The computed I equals 0.6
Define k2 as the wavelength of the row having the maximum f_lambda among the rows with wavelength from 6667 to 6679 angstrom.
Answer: 6668.0 angstrom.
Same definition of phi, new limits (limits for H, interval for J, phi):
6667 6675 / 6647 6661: 1.97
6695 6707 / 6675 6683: 1.80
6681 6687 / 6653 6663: 2.02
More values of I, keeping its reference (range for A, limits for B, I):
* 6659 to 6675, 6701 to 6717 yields 0.5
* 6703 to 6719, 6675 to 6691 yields 0.8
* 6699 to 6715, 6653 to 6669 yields 2.4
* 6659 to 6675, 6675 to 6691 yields 0.4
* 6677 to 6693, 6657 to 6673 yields 1.9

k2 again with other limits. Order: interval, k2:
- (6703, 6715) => 6706.0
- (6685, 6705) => 6694.0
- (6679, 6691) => 6682.0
